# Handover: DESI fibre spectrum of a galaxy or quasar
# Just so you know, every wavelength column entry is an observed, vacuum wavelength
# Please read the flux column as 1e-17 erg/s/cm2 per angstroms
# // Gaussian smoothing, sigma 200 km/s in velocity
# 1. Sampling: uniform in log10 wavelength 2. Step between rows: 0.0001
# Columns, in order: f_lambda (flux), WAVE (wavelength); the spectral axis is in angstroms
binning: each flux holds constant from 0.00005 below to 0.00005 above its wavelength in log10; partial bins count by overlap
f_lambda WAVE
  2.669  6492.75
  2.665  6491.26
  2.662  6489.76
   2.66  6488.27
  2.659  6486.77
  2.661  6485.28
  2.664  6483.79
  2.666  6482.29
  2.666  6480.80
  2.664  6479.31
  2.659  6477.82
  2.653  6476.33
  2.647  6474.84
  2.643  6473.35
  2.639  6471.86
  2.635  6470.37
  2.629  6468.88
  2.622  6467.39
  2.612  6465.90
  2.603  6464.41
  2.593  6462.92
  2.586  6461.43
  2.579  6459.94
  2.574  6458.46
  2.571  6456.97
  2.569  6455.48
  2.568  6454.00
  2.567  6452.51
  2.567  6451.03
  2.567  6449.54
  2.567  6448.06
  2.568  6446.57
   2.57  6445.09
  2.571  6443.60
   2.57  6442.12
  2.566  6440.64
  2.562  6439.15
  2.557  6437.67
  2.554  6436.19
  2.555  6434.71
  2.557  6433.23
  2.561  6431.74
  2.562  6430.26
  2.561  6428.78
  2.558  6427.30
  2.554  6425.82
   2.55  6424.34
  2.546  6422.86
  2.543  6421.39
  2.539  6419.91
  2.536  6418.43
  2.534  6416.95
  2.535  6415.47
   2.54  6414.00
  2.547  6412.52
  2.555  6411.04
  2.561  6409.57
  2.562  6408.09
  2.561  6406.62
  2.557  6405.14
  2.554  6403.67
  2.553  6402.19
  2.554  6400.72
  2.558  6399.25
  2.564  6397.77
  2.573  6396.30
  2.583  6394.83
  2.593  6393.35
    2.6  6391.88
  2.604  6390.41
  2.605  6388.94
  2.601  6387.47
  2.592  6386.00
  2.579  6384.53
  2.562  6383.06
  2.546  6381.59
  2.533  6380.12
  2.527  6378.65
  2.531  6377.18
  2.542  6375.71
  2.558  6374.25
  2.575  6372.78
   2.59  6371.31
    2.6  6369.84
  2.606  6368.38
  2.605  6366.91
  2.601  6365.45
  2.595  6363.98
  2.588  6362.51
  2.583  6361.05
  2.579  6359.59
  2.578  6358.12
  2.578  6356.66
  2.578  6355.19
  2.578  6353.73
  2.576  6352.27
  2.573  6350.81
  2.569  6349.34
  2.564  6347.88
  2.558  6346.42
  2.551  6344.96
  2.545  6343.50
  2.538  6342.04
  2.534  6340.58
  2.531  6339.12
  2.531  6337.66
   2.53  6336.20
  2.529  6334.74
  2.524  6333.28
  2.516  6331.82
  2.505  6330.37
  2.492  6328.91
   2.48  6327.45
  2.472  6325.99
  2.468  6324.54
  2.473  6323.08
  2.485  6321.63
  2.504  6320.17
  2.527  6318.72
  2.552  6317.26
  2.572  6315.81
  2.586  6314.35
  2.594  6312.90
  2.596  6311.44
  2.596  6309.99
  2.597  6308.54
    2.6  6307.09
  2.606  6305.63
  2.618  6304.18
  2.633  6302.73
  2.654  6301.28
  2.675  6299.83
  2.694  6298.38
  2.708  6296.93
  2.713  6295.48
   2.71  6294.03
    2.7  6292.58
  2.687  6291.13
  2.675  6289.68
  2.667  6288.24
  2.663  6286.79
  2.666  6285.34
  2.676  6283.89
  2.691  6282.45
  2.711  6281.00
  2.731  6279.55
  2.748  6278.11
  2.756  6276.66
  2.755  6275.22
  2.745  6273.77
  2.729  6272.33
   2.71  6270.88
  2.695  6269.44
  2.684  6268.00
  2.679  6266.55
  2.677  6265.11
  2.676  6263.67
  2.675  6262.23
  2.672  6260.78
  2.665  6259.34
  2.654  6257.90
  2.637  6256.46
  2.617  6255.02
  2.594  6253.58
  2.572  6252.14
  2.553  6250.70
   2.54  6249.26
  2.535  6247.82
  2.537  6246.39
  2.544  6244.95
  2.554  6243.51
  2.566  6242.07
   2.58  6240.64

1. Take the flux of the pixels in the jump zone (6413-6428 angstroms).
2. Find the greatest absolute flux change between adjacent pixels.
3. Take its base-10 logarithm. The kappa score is -2.30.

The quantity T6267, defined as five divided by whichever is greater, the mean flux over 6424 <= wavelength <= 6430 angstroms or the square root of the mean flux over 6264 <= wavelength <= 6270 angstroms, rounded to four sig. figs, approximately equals 1.956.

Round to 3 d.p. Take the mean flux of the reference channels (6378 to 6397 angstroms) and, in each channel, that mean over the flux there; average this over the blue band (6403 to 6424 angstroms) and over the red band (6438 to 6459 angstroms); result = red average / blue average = 0.992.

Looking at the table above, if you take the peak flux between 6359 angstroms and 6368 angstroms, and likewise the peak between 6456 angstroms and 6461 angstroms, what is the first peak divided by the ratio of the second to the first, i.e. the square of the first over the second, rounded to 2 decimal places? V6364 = 2.63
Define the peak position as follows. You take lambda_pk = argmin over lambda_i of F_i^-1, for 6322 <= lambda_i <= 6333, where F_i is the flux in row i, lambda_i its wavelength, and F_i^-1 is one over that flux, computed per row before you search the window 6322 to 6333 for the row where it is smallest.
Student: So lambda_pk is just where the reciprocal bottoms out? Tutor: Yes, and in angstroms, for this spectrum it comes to 6331.82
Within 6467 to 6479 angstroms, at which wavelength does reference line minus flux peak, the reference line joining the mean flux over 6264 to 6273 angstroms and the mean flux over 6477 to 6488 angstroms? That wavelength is 6467.39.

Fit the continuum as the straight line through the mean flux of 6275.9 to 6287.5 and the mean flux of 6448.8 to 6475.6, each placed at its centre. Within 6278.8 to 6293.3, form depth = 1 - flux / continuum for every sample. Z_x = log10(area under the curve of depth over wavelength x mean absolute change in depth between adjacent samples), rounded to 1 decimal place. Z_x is -3.4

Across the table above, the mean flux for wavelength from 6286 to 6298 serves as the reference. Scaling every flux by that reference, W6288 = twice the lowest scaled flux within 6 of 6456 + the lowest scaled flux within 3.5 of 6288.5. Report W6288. 2.90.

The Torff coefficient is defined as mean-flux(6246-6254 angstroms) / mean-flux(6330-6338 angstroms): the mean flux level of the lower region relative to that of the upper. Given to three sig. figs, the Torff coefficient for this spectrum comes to 1.01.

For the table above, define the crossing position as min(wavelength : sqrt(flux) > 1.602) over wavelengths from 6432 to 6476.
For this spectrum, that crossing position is 6442.12 angstroms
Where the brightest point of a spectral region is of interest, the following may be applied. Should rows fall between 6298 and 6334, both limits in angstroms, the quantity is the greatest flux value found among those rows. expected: 2.694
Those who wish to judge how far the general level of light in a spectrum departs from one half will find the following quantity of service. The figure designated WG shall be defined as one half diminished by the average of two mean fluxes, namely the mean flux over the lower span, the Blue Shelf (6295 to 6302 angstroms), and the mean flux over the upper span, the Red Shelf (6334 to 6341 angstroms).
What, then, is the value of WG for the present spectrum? -2.11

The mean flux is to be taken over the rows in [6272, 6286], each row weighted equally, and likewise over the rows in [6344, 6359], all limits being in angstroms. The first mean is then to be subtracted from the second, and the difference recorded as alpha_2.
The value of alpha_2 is -0.15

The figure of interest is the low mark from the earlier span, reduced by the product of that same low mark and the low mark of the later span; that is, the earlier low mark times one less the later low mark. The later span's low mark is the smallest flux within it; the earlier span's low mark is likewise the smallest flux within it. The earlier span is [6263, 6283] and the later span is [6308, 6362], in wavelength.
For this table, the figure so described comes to -3.93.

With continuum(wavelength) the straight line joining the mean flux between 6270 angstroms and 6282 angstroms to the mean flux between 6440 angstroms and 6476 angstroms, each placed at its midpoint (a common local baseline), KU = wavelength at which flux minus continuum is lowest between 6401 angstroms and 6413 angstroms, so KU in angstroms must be 6402.19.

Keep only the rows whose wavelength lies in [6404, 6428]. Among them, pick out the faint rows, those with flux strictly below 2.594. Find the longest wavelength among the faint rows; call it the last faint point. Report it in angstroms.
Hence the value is 6427.30 angstroms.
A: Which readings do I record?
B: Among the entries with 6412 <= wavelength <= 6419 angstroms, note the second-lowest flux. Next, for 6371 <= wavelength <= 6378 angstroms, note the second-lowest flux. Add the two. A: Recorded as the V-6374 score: 5.08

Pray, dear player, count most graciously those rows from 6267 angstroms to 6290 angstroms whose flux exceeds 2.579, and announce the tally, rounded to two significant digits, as 16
